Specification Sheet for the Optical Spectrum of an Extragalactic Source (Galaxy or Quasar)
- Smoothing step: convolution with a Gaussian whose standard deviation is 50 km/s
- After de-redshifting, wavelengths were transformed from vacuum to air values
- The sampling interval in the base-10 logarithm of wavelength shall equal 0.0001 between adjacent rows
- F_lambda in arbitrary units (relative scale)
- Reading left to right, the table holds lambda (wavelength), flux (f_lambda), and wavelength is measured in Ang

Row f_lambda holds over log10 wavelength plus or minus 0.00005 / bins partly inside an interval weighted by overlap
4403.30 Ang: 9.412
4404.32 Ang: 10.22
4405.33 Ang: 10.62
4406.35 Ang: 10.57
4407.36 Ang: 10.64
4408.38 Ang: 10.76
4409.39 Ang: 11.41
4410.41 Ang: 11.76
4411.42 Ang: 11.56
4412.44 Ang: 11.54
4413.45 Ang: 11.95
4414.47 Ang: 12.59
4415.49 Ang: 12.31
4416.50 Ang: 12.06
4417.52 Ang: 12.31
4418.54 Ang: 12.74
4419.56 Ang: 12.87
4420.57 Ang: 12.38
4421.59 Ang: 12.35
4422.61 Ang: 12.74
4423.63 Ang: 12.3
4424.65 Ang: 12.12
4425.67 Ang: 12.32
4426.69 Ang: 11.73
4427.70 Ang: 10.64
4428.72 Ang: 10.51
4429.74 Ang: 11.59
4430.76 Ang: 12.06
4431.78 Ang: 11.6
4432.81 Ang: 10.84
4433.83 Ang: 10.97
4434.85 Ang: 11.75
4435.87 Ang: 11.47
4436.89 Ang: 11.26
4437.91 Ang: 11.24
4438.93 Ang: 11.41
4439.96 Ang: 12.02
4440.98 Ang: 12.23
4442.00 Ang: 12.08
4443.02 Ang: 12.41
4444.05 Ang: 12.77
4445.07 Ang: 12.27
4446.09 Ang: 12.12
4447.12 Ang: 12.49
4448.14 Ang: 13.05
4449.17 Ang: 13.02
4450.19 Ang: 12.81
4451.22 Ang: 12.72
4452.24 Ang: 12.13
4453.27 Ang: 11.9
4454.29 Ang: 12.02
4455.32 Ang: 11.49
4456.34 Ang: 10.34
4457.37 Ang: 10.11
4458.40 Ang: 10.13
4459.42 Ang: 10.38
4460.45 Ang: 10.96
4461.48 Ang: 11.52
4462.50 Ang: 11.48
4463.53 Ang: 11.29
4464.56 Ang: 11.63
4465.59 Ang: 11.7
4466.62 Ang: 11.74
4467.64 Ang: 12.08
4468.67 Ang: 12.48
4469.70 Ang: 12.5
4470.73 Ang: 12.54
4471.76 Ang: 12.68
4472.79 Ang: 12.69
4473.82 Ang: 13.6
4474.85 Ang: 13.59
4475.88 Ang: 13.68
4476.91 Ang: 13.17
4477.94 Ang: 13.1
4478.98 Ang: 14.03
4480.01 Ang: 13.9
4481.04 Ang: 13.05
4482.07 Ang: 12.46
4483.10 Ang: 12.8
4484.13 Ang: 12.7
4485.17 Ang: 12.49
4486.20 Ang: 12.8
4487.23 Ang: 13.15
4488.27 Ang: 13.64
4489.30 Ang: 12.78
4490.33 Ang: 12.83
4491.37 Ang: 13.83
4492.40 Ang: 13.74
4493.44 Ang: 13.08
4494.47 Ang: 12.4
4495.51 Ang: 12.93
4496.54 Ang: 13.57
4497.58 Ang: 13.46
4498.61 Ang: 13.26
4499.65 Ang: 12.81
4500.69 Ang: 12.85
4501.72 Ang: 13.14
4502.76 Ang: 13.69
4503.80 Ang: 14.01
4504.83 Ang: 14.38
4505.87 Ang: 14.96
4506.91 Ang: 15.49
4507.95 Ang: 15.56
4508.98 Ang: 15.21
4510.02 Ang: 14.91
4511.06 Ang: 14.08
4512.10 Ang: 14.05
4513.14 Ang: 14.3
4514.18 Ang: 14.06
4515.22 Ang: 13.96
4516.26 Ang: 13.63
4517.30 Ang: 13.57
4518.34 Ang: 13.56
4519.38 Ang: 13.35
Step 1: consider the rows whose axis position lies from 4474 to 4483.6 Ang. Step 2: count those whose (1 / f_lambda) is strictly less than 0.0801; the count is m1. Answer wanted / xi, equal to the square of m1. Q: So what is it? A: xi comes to 64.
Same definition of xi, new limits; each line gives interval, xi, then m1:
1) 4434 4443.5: 0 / 0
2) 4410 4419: 4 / 2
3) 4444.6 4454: 25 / 5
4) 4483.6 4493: 81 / 9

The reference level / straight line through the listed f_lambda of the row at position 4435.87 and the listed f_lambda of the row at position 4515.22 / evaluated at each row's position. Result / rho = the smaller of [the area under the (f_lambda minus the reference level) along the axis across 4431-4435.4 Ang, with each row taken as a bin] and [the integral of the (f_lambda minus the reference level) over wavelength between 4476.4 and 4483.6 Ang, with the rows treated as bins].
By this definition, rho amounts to -0.2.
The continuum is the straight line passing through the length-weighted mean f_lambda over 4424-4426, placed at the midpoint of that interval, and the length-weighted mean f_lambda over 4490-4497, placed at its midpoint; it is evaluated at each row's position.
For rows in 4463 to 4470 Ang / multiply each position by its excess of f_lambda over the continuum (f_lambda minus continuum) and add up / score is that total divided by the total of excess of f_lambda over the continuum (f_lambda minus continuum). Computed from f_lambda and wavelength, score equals 4465.7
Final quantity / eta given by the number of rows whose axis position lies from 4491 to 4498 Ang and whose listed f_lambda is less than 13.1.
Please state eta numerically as 3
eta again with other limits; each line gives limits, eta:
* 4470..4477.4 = 3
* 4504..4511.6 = 0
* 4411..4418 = 7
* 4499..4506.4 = 2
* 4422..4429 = 7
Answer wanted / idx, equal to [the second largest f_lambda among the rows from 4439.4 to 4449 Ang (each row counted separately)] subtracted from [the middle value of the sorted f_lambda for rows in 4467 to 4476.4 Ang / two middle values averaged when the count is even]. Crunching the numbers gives 0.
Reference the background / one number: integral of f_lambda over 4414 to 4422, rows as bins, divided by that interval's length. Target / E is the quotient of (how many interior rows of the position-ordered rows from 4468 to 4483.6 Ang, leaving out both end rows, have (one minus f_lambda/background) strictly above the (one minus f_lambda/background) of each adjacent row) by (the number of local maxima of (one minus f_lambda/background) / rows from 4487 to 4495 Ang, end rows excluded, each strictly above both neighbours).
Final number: 3.0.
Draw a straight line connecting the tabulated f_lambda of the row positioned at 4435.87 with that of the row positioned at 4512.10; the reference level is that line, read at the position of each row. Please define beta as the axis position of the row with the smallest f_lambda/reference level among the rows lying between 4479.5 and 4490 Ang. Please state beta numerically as 4485.17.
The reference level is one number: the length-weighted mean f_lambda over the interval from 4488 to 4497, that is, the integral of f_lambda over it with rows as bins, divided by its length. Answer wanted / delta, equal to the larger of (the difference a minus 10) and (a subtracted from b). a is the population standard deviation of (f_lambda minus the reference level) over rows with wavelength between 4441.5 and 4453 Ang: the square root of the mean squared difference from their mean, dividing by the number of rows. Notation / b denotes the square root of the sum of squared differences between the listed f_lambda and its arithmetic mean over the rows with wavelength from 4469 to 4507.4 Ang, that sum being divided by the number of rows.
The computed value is 0.35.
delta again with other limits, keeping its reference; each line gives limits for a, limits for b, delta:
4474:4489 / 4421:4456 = 0.15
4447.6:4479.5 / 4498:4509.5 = -0.04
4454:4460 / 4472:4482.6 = -0.25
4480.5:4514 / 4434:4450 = -0.32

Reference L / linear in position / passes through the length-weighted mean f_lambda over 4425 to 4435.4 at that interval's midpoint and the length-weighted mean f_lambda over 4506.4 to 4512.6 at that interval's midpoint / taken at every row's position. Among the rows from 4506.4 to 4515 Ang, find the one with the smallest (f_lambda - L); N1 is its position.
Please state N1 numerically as 4514.18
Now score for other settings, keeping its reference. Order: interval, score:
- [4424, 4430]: 4428.3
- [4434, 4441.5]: 4437.5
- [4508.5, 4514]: 4510.5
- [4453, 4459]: 4456.7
